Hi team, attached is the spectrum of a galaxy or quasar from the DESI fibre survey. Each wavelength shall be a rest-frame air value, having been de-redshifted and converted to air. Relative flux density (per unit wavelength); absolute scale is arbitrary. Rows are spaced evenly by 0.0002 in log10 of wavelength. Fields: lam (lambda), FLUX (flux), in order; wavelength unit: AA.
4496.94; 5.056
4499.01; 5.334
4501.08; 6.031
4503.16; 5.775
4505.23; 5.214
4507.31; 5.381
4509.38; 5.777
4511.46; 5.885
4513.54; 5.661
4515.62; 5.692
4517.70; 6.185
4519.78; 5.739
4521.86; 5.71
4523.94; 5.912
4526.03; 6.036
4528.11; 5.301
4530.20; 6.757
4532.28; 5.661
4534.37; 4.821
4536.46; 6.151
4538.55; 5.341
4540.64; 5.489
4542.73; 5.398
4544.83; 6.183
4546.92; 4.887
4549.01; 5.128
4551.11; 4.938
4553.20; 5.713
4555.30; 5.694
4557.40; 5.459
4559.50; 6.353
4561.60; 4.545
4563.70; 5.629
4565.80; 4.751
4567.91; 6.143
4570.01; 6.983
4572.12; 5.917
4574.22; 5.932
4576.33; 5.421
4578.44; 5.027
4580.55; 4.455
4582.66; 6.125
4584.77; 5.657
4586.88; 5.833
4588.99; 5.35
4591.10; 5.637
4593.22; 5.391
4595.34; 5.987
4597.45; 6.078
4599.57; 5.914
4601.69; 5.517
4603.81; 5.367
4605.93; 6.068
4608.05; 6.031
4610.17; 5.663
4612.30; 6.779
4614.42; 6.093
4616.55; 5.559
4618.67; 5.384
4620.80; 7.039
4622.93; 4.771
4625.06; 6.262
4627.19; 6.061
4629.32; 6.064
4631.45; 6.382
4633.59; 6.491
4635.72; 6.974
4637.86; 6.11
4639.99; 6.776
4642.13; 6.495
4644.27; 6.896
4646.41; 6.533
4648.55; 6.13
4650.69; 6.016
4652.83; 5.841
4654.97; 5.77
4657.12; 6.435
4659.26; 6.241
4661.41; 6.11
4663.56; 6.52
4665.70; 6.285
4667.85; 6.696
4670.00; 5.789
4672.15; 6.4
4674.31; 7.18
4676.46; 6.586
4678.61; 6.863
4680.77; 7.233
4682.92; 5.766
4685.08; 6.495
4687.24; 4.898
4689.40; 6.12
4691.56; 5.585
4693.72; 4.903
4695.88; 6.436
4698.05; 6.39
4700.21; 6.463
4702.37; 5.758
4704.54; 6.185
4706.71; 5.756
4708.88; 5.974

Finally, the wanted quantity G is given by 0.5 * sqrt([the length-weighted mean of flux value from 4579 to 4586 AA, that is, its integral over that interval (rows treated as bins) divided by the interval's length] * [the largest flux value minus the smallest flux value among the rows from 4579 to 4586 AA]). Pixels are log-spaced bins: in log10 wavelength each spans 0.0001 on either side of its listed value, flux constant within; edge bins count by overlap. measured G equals 1.5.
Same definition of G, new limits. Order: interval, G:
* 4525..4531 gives 1.5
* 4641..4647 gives 0.8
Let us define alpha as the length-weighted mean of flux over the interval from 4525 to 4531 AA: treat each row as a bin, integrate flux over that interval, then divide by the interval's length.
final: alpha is 6.00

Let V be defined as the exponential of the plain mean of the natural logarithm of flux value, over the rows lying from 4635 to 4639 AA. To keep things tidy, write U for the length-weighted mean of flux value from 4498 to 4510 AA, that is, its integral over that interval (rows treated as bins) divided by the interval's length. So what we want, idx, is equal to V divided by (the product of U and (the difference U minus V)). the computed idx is -1.2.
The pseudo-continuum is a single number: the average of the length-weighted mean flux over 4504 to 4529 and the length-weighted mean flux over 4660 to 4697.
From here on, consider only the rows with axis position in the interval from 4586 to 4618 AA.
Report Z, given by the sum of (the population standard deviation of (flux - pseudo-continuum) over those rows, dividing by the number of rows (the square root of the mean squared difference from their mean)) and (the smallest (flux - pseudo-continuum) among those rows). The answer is -0.3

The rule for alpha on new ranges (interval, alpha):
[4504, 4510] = 5.45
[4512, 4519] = 5.84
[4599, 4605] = 5.58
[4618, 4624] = 5.75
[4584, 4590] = 5.62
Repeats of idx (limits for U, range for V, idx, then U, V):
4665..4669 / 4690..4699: 1.3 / 6.50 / 5.8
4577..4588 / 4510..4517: -3.3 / 5.42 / 5.7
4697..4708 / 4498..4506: 1.7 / 6.11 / 5.6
